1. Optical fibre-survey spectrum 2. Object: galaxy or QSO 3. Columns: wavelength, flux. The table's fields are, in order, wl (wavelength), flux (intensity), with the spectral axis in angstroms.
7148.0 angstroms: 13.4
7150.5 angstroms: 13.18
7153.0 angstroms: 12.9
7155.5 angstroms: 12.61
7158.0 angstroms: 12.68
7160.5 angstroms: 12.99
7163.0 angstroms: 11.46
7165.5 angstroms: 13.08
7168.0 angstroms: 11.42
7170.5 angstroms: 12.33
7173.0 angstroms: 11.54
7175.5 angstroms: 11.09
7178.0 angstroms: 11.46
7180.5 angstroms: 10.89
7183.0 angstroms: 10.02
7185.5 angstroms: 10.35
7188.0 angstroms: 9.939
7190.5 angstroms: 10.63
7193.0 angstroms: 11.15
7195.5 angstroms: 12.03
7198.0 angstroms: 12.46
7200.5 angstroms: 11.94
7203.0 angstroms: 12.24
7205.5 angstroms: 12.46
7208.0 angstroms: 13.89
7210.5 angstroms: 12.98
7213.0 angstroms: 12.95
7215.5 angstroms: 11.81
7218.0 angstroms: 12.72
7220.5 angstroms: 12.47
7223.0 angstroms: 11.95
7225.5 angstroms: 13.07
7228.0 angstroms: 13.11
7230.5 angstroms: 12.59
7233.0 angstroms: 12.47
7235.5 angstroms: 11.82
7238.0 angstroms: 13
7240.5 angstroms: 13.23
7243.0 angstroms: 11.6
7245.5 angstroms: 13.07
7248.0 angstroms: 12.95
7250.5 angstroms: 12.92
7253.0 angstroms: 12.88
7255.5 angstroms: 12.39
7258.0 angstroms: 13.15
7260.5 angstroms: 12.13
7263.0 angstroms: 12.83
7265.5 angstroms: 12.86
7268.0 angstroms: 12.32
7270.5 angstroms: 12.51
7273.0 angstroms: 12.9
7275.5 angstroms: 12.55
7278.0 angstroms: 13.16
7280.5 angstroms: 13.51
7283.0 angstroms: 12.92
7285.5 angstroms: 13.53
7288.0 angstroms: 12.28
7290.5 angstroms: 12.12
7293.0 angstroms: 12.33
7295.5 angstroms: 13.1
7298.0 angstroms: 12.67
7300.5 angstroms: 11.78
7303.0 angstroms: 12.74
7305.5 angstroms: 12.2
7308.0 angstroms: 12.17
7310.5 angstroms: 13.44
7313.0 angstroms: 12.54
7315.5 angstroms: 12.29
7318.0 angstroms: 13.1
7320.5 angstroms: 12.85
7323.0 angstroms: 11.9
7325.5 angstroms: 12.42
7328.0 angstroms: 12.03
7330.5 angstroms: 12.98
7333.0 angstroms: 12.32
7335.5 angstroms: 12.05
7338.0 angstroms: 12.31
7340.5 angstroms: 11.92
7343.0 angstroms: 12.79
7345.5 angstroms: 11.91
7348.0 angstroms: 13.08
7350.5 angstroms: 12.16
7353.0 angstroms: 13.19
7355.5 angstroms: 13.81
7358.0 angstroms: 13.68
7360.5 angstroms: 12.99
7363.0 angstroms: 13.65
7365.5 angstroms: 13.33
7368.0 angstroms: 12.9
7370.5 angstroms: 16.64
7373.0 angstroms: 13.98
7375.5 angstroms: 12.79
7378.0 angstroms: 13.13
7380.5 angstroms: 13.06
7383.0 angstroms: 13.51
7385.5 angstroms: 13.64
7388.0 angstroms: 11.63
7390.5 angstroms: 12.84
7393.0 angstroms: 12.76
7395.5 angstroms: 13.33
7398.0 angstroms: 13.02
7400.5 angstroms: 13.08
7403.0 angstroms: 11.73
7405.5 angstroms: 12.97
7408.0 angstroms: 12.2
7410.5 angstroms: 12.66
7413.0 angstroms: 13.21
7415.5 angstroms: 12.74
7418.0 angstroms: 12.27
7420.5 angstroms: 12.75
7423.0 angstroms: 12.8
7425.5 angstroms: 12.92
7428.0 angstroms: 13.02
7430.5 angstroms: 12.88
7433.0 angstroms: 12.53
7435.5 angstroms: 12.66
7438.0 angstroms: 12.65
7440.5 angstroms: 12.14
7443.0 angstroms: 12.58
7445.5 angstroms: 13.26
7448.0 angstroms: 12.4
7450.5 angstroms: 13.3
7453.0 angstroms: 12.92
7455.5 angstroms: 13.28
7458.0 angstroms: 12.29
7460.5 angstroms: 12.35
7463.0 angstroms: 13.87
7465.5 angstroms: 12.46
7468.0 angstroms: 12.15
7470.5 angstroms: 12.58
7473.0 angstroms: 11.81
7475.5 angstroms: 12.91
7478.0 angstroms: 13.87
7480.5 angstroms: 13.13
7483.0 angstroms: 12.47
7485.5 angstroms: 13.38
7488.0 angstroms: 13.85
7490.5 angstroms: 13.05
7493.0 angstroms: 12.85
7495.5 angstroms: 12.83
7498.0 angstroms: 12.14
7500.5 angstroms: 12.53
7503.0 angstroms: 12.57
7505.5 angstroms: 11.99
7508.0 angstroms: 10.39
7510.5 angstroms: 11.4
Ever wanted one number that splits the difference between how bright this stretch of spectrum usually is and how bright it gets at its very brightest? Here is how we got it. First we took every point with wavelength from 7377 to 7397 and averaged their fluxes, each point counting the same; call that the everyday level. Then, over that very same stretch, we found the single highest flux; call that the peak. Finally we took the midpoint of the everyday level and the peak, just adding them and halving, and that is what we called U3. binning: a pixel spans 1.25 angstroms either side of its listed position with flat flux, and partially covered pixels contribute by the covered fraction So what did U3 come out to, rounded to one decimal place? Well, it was 13.3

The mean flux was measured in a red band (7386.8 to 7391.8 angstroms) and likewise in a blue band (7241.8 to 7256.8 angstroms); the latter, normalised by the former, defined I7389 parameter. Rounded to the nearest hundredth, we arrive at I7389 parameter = 1.03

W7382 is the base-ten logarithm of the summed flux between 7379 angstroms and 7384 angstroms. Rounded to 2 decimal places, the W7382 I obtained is 1.42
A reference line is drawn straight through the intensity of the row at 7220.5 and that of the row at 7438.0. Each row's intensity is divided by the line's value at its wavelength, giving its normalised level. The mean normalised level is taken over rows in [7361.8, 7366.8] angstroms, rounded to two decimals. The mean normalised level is 1.07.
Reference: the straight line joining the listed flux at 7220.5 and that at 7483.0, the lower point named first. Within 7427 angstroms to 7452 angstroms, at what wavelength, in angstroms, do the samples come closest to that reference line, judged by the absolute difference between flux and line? 7433.0 angstroms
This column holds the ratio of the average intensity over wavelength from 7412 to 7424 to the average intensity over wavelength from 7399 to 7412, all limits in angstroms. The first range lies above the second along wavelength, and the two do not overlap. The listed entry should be 1.02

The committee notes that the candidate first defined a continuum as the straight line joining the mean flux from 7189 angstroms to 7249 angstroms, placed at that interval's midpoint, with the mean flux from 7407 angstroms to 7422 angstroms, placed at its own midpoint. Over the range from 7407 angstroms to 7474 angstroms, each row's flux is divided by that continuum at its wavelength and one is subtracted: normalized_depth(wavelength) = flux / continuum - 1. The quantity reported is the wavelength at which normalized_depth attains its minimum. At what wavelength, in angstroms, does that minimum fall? 7473.0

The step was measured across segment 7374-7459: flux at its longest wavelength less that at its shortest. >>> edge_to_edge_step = -0.50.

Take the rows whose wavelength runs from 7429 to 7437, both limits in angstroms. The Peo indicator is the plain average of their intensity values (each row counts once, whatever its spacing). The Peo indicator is 12.7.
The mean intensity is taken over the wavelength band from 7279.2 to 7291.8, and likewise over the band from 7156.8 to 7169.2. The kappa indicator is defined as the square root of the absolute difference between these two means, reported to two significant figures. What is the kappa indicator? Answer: 0.74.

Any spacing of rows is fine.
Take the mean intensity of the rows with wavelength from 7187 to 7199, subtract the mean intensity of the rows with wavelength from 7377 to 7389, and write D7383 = -1.8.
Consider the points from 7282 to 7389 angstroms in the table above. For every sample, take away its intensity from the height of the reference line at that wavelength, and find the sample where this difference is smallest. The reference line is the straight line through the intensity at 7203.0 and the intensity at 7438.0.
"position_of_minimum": 7370.5 angstroms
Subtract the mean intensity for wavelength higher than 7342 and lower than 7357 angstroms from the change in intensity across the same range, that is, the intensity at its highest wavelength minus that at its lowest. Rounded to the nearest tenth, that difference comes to -11.8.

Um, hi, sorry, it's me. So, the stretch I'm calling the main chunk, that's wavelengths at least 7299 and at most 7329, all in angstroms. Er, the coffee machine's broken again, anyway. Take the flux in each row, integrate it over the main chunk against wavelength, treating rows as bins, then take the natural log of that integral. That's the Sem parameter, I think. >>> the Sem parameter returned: 5.92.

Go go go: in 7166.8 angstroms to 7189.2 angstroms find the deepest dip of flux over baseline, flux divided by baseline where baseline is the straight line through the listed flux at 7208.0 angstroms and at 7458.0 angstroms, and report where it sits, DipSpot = 7188.0 angstroms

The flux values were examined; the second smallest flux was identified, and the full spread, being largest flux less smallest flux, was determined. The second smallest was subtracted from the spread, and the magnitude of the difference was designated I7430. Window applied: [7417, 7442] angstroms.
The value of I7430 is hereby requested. 11.4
